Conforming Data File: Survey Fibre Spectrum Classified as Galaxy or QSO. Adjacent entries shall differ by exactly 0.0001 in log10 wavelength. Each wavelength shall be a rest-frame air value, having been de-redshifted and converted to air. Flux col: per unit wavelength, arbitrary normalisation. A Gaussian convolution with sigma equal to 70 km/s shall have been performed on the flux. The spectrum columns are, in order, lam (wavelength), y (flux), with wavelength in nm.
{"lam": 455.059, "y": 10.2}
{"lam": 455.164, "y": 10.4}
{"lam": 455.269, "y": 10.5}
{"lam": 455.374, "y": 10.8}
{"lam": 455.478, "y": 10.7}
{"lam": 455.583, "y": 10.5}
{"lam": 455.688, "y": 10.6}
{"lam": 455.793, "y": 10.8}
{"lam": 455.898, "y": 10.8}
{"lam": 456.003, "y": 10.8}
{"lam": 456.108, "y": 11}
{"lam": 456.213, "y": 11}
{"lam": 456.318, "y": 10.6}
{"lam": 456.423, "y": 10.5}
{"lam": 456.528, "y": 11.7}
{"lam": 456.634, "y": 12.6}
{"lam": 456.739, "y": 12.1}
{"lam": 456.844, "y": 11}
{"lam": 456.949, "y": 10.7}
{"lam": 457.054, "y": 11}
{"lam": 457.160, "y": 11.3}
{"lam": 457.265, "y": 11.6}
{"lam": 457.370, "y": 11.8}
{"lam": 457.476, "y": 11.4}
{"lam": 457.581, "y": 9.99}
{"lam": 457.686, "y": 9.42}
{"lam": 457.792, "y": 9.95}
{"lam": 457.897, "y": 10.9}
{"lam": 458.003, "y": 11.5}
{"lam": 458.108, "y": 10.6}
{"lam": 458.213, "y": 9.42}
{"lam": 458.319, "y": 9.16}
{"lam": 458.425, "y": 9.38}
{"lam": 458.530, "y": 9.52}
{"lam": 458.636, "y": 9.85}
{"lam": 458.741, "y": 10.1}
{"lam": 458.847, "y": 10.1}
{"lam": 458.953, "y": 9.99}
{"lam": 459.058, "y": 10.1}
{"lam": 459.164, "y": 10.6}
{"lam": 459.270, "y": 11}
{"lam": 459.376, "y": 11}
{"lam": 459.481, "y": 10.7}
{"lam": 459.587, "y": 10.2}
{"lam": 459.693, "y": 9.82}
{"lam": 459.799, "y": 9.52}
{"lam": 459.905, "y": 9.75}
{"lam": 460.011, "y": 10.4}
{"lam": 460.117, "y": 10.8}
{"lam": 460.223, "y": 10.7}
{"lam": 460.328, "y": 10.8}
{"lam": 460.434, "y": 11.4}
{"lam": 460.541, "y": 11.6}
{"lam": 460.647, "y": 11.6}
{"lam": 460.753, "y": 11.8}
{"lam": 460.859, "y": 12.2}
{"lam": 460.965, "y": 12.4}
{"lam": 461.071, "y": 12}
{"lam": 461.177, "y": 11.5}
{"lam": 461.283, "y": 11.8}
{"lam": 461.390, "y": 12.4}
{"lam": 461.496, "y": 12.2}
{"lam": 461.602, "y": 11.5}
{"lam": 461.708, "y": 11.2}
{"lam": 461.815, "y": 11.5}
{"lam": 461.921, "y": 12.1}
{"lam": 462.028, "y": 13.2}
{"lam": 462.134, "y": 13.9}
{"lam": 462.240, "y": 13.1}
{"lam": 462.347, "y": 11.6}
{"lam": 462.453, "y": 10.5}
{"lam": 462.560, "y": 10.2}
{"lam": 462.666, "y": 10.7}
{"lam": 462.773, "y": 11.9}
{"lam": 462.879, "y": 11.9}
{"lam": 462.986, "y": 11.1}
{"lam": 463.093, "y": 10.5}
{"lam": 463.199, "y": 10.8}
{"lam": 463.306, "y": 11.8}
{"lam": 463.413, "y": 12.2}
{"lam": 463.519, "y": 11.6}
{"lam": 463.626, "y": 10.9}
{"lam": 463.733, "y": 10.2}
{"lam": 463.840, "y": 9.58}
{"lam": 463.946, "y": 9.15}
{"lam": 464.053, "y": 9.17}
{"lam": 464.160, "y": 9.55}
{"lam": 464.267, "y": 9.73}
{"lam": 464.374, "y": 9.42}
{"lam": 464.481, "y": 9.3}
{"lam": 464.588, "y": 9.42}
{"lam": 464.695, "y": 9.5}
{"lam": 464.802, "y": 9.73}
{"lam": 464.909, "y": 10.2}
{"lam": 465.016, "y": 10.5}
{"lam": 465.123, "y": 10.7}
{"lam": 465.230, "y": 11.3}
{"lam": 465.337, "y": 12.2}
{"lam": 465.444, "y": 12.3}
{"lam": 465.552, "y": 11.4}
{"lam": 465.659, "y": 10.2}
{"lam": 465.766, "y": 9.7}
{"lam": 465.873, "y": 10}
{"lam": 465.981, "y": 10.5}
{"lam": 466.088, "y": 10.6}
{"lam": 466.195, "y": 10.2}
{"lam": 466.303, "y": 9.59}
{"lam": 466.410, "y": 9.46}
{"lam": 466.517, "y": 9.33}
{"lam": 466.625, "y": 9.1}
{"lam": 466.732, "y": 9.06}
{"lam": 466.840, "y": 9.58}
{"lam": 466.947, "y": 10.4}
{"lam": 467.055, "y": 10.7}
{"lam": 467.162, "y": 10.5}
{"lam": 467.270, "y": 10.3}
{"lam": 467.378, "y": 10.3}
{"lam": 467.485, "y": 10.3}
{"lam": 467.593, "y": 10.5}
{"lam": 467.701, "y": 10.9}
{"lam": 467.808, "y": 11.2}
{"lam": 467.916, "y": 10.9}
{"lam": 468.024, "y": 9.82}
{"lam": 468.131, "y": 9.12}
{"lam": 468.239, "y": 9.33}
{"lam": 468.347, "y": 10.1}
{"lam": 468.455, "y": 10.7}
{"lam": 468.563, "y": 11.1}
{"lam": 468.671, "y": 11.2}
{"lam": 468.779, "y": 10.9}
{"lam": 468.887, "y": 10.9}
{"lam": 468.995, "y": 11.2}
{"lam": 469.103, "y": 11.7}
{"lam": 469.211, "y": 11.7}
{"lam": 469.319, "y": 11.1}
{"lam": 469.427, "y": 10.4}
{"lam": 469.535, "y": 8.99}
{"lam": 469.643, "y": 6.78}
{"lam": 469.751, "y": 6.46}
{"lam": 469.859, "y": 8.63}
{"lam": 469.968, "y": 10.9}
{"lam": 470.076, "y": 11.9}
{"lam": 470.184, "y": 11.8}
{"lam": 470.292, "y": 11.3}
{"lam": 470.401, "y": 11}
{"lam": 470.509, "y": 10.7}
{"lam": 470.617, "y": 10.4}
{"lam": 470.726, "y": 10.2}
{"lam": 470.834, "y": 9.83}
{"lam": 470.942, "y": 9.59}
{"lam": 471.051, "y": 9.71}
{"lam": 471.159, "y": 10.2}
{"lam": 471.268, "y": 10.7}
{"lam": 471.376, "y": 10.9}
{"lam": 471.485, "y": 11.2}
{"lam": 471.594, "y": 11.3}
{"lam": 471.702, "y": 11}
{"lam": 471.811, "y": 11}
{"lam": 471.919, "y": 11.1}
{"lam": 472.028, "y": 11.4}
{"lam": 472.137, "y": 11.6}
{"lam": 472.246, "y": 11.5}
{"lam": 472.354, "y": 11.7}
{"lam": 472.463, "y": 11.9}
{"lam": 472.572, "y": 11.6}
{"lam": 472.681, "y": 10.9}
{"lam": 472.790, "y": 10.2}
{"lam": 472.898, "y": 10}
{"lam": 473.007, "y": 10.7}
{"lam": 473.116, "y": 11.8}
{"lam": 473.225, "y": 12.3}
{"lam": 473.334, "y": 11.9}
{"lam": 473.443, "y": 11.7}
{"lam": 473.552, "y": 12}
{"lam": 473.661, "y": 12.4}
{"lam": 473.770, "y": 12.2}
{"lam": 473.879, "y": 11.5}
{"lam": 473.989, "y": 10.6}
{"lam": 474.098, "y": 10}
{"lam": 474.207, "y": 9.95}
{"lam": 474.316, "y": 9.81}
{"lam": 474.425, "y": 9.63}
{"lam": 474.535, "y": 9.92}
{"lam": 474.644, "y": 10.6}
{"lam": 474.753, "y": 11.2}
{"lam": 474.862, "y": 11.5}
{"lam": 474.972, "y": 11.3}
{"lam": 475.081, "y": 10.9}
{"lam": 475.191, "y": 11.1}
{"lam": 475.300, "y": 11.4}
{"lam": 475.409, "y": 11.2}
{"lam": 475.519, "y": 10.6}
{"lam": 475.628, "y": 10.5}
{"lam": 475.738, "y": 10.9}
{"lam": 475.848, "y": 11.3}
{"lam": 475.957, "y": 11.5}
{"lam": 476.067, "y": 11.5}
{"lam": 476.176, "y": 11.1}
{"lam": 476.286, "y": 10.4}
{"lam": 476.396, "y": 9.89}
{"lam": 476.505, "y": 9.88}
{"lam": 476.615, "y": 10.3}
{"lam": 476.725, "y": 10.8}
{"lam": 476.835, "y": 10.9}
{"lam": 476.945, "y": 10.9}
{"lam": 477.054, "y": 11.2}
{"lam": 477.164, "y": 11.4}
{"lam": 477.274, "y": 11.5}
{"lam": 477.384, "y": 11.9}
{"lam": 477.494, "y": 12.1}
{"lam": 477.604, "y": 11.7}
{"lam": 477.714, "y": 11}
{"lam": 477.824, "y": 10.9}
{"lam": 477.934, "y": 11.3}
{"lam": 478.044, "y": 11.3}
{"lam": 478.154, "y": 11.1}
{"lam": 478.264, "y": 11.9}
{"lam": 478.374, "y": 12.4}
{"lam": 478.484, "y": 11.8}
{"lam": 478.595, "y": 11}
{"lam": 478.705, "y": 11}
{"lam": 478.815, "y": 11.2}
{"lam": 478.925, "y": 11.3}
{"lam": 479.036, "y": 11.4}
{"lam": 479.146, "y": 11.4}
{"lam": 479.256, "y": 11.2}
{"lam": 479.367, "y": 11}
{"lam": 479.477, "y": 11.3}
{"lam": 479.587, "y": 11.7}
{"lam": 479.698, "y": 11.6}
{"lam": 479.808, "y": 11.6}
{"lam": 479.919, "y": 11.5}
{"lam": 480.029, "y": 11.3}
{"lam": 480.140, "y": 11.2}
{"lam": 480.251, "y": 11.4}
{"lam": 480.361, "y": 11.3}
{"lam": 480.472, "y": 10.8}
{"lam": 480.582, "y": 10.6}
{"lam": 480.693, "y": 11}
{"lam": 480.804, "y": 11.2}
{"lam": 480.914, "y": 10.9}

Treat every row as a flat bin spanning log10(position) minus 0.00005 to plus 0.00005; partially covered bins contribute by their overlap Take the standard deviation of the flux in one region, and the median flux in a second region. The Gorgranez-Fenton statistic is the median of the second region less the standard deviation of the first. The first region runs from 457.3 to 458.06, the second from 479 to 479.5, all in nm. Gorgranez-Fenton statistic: 10.4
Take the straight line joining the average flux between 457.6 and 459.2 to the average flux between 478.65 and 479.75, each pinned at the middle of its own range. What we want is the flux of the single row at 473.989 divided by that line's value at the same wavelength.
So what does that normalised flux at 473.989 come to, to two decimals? 0.96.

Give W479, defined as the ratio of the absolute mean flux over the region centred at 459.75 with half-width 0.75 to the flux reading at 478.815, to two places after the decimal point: 0.94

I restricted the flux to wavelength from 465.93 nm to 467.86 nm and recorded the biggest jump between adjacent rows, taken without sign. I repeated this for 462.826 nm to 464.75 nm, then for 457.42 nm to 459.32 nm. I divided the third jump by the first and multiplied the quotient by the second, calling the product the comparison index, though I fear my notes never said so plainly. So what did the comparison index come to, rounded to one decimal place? 1.7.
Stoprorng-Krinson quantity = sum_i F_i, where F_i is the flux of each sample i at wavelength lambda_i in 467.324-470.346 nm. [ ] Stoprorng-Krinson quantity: 290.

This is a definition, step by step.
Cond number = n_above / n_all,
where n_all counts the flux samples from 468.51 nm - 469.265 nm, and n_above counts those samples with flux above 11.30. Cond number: 0.29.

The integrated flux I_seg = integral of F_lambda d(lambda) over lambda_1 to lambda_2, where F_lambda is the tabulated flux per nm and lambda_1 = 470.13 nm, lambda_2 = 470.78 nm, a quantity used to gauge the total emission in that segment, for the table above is 7.08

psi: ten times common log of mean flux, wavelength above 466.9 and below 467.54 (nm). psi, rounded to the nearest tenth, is 10.2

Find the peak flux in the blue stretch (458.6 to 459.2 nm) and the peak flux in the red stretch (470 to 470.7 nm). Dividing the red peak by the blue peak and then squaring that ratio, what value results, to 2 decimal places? 1.26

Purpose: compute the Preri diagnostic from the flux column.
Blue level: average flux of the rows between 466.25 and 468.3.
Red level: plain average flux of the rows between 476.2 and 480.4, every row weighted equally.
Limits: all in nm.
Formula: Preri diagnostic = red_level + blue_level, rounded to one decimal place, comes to 21.3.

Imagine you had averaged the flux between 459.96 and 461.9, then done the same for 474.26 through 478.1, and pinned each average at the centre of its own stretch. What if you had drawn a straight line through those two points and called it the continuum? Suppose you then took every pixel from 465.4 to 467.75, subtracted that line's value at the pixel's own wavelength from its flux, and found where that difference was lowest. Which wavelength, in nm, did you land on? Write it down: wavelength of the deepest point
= 466.732 nm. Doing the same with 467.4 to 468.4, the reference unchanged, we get 468.131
